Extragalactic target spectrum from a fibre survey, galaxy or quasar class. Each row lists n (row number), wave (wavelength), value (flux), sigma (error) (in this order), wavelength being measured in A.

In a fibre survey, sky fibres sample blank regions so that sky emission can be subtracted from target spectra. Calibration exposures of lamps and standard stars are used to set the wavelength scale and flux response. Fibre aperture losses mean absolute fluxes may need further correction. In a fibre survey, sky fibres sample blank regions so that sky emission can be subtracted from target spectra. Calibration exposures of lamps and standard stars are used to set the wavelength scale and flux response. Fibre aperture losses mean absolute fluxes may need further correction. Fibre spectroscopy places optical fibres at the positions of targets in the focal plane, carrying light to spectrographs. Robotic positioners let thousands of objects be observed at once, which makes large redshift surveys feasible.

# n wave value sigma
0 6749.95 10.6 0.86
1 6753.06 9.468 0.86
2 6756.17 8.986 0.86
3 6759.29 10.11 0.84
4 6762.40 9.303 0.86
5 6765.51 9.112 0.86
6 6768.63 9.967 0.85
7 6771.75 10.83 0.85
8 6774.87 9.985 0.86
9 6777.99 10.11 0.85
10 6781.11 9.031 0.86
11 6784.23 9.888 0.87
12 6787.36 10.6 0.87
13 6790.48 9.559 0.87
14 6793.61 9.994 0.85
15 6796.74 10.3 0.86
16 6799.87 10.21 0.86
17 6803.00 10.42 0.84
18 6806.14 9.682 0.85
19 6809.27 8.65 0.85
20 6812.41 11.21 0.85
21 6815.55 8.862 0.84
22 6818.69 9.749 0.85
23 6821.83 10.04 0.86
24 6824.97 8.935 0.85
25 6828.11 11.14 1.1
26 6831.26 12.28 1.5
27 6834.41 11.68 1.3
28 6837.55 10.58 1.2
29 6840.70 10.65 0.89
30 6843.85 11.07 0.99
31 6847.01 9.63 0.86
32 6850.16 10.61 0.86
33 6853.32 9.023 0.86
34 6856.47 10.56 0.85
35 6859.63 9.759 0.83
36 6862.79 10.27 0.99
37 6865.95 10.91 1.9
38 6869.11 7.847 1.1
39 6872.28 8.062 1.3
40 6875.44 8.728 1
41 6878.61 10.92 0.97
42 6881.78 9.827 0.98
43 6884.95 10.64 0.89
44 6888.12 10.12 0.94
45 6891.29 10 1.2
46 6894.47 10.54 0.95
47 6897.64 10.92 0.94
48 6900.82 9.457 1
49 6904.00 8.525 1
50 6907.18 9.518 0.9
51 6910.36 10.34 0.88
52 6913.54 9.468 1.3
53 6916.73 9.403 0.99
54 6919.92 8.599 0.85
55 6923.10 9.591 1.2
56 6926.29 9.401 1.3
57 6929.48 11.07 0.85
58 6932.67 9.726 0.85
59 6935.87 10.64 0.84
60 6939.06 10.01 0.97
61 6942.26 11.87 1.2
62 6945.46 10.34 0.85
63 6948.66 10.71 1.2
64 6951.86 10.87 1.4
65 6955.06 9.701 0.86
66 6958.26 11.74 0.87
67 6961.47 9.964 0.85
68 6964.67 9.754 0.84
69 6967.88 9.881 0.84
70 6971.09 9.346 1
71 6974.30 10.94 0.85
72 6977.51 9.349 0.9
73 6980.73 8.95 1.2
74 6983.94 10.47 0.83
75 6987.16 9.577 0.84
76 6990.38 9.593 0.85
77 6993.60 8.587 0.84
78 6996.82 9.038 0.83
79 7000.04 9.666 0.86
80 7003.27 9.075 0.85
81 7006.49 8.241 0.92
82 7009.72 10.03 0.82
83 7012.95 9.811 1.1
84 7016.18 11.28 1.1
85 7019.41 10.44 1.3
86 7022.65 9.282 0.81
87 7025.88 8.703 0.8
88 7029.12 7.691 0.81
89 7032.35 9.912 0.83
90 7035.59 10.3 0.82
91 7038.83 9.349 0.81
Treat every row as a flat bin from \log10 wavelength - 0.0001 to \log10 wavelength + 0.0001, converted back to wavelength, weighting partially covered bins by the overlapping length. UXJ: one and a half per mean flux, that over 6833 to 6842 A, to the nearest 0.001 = 0.137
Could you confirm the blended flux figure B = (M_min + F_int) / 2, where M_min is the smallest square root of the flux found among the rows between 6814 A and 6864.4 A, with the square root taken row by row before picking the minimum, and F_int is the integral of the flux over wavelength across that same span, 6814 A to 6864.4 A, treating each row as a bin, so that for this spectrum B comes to 261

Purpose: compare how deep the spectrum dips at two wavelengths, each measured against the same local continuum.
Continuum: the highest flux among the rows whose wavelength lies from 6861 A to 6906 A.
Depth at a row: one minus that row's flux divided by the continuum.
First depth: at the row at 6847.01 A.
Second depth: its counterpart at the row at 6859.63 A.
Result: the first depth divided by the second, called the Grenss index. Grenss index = 1.1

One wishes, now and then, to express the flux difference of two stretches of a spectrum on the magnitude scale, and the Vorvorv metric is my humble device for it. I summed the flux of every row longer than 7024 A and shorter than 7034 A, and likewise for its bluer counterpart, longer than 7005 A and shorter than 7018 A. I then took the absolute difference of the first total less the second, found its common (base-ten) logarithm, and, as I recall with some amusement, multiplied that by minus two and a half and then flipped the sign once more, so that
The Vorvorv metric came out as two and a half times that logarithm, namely 2.8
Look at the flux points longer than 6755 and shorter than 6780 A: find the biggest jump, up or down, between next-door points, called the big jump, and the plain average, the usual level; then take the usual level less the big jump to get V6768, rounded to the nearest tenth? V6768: 8.7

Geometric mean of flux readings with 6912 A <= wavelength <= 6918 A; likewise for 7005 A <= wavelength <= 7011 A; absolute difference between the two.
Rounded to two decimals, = 0.34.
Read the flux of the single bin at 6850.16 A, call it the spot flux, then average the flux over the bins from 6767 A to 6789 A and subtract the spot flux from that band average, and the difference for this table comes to -0.6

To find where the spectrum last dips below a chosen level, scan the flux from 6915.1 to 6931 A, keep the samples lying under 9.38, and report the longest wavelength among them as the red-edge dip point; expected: 6919.92 A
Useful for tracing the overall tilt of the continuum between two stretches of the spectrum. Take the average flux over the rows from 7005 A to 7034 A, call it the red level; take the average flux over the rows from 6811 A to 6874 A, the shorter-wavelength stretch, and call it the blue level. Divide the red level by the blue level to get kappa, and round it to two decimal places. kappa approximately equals 0.94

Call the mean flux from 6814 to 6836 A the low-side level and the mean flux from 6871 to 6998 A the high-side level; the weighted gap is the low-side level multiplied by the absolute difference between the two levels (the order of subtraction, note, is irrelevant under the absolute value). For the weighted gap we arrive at 5.0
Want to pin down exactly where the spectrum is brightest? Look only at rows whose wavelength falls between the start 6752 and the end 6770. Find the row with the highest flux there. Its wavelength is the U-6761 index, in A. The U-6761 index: 6759.29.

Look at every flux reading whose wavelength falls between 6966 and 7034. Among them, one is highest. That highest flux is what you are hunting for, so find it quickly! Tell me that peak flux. 11.28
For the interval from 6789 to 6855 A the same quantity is 12.28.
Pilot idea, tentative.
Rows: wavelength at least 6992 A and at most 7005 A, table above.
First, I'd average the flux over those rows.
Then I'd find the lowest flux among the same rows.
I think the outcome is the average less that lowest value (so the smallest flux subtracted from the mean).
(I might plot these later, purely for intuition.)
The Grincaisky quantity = 0.50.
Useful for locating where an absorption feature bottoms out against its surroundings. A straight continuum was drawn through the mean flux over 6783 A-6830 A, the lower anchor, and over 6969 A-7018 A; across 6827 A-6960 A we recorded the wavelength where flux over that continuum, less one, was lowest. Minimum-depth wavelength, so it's 6869.11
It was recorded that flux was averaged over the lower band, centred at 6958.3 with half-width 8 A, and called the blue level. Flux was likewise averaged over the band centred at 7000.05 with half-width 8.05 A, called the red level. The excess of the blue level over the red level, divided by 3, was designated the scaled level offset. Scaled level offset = 0.5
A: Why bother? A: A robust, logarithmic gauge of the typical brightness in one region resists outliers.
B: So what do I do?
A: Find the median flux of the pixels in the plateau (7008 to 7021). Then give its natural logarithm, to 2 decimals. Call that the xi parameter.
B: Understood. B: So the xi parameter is 2.33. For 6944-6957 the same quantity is 2.35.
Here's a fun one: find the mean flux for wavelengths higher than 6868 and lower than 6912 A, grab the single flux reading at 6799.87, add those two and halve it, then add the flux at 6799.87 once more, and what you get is 20.2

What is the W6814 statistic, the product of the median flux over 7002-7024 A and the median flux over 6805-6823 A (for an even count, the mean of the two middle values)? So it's 95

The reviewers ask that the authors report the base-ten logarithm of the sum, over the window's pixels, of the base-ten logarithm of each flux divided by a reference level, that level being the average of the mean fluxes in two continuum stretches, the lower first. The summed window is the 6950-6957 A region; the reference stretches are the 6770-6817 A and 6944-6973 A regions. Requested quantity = -1.9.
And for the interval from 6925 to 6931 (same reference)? -2.1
